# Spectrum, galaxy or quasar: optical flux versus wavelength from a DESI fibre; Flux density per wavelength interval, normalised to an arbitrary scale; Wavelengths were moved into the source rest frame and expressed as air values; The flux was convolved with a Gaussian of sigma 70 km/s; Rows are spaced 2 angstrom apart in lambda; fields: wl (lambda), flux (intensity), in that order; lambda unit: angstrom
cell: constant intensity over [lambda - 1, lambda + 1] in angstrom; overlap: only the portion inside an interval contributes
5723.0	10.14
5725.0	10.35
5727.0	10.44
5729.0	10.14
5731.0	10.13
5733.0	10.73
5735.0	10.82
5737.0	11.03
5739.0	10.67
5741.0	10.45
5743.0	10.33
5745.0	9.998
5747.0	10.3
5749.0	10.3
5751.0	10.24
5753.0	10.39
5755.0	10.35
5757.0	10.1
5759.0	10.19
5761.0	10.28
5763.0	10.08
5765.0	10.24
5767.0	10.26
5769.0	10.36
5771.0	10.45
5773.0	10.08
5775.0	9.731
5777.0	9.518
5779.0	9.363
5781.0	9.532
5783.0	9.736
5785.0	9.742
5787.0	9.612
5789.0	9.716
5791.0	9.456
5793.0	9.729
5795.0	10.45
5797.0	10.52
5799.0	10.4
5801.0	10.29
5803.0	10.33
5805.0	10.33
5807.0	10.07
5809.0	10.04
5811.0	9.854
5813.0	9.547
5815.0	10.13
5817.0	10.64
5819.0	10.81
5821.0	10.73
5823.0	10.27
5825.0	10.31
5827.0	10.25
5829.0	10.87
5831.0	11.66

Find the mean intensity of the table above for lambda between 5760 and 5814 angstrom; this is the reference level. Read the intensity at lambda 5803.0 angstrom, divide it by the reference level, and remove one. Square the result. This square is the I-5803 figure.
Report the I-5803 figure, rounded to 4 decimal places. 0.0012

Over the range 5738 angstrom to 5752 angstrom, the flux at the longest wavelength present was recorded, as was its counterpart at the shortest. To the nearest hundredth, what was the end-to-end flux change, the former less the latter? -0.43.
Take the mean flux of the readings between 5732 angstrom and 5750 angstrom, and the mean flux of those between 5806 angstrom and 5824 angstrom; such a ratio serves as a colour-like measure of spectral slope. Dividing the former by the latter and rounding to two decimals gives 1.03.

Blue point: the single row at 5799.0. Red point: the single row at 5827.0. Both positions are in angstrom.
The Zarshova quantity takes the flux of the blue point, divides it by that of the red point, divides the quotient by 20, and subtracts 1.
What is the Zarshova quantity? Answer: -0.949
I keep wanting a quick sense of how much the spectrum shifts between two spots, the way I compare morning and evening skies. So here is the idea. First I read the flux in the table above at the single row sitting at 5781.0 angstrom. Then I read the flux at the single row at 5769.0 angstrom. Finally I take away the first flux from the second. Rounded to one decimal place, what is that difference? 0.8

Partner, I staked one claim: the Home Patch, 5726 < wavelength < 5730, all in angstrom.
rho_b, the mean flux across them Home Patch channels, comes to 10.3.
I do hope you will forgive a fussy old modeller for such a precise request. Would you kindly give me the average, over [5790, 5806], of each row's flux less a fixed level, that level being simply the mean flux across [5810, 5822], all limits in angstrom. -0.10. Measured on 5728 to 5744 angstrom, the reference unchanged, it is 0.25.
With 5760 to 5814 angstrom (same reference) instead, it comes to -0.30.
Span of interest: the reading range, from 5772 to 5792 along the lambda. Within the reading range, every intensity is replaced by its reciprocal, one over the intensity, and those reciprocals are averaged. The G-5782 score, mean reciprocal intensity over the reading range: 0.104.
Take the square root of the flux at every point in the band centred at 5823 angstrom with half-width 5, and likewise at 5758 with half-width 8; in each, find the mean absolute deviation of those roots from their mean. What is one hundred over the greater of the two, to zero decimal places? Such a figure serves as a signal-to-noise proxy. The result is 2740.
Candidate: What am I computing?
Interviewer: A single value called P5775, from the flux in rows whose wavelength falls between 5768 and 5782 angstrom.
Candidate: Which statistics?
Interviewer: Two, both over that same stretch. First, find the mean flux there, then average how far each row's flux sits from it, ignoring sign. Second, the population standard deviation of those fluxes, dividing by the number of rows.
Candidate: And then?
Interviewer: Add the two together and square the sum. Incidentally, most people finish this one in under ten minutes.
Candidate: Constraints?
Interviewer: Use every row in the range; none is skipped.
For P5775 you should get 0.6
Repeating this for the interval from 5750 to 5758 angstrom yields 0.0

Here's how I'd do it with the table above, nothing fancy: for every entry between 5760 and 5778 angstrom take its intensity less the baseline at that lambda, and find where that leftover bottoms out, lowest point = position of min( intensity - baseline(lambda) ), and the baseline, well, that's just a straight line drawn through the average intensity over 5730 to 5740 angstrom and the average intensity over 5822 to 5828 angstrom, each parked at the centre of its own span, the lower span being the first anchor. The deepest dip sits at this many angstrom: 5777.0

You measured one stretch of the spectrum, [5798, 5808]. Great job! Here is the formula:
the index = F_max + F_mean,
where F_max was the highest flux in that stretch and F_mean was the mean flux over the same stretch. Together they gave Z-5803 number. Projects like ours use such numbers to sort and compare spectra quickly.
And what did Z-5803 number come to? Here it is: 20.7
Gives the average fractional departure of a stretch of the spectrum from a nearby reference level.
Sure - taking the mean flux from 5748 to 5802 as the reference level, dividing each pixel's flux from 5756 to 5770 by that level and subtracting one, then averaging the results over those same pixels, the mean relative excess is 0.017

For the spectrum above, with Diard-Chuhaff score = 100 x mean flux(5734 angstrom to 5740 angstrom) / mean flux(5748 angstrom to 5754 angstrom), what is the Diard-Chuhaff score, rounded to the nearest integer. 105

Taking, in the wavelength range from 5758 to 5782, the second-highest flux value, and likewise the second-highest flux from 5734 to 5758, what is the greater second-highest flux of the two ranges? 10.8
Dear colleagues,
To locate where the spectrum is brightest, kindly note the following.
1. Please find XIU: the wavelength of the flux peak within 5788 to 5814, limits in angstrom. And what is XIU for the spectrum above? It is 5797.0 angstrom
